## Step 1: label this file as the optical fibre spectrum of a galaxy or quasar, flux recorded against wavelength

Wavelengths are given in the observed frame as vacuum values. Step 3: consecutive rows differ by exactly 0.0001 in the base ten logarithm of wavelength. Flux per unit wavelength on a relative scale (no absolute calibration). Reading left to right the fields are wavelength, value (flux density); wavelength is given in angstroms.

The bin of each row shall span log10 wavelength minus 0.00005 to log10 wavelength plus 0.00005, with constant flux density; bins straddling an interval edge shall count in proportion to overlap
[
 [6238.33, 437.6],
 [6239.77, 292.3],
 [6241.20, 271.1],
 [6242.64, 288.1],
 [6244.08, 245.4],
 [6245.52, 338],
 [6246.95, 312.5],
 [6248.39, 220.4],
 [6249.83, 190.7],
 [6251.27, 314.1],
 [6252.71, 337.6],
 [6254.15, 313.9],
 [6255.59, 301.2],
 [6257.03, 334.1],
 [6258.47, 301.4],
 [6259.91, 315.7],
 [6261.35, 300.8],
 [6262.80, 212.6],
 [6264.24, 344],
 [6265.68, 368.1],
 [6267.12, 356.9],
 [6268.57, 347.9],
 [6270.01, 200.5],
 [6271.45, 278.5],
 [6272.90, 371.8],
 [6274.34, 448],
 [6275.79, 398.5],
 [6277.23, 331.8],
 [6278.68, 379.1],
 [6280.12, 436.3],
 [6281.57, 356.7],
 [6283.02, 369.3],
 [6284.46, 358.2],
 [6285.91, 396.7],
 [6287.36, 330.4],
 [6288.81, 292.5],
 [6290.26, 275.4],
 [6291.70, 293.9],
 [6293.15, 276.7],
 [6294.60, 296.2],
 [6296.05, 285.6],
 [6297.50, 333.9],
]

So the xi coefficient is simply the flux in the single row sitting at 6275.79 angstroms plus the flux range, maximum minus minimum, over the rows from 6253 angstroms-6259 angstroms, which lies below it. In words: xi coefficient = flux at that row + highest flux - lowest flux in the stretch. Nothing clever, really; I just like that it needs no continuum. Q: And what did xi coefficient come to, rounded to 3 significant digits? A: 431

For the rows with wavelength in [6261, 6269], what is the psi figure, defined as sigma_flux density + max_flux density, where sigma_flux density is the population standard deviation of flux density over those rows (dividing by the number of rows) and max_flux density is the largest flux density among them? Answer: 421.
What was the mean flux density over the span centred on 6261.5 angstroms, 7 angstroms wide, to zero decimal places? 295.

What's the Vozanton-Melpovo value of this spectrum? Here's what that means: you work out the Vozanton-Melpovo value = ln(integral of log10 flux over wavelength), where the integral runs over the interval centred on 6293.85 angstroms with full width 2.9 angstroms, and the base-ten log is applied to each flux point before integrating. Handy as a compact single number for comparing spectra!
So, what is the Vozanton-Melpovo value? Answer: 1.96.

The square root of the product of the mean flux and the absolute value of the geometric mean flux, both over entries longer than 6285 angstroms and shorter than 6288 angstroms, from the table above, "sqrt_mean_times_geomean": 363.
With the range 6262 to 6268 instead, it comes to 317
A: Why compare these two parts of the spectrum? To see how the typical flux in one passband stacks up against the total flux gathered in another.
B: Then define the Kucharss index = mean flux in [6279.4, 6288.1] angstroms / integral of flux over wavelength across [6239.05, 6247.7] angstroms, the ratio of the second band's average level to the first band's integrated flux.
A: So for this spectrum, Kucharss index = 0.149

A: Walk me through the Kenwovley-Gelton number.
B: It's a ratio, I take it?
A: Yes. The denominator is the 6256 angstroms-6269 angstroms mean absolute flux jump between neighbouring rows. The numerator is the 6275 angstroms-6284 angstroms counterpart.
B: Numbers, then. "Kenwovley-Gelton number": 1.29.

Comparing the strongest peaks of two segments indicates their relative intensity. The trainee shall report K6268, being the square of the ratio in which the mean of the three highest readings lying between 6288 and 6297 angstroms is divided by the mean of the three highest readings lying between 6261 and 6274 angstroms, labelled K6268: 0.65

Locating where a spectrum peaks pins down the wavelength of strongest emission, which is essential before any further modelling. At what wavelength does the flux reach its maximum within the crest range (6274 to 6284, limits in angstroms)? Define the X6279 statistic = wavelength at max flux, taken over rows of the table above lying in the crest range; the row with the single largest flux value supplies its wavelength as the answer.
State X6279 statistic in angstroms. 6274.34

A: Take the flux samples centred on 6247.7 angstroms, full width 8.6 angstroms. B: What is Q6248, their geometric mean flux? 264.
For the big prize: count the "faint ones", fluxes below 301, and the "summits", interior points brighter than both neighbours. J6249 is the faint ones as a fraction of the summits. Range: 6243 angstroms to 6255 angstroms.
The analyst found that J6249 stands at 1.5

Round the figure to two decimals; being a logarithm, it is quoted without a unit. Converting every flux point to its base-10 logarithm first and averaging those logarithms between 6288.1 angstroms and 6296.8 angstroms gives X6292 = 2.46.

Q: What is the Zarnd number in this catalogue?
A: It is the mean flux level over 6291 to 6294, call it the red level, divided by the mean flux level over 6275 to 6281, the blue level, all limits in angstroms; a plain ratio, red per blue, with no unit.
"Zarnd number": 0.74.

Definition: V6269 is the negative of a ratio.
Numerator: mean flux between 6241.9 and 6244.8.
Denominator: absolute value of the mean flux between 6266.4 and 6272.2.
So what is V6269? -0.90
